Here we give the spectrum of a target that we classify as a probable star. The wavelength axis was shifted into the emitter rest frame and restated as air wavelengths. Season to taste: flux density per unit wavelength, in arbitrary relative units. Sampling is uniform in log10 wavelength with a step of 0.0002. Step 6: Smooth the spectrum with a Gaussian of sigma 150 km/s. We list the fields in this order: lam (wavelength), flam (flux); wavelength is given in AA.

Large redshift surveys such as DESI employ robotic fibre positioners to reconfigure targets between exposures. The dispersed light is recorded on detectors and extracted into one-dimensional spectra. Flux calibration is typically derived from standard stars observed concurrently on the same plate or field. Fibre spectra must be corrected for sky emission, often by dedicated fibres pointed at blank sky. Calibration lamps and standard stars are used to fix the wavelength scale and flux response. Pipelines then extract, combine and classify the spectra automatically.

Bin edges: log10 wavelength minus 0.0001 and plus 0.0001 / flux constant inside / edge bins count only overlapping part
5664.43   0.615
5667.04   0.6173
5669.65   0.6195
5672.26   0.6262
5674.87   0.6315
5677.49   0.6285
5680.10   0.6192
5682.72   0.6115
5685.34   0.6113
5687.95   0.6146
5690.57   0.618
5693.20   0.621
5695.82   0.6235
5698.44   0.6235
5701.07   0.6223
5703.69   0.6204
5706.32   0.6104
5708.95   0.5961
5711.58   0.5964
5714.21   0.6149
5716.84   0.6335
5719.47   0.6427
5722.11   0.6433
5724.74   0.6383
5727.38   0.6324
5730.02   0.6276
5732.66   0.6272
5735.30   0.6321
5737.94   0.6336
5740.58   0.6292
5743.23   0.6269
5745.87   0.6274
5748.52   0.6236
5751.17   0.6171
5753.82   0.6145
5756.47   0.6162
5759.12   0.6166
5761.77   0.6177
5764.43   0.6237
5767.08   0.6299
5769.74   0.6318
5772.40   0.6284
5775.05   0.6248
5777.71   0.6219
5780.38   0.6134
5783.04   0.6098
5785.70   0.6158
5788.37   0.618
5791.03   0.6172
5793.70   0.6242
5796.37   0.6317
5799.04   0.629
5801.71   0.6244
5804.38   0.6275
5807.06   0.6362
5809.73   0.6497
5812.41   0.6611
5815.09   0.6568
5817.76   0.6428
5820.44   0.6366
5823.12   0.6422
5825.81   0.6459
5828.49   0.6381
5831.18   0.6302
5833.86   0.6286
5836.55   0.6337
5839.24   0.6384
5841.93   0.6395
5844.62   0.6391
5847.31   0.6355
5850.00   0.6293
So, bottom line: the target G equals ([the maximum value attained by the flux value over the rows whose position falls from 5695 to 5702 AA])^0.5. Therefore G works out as 0.790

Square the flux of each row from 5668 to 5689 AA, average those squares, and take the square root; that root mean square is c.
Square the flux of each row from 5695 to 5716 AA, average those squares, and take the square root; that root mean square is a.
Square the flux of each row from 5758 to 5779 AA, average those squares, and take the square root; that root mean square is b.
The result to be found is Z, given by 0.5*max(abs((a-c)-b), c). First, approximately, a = 0.614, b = 0.624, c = 0.620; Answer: 0.316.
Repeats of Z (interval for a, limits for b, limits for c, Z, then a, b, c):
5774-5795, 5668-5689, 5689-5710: 0.310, 0.618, 0.620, 0.617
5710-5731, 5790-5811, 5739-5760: 0.311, 0.629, 0.630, 0.621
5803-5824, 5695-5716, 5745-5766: 0.310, 0.644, 0.614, 0.620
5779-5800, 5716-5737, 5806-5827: 0.331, 0.620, 0.635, 0.646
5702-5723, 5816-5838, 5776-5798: 0.318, 0.620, 0.637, 0.619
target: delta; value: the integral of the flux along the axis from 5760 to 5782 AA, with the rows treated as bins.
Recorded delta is 13.7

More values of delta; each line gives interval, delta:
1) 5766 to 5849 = 52.5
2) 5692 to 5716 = 14.8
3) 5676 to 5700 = 14.9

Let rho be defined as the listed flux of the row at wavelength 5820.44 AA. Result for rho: 0.6366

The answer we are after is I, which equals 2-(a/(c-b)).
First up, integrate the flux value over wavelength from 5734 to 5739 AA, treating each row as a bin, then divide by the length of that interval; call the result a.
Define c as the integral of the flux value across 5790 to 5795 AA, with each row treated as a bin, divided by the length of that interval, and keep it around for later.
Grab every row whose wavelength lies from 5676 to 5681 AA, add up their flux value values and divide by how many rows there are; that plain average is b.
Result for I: 195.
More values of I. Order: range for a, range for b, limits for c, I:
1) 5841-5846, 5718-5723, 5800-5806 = 40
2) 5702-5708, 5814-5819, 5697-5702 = 25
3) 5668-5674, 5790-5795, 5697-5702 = -299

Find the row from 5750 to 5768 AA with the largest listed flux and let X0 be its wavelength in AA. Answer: 5767.08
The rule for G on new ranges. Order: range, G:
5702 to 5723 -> 0.802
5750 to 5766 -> 0.790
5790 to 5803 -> 0.795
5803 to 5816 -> 0.813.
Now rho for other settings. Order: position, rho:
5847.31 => 0.6355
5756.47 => 0.6162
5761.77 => 0.6177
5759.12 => 0.6166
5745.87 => 0.6274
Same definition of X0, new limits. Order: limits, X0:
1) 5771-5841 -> 5812.41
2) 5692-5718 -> 5716.84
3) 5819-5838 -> 5825.81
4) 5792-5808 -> 5807.06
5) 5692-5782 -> 5722.11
